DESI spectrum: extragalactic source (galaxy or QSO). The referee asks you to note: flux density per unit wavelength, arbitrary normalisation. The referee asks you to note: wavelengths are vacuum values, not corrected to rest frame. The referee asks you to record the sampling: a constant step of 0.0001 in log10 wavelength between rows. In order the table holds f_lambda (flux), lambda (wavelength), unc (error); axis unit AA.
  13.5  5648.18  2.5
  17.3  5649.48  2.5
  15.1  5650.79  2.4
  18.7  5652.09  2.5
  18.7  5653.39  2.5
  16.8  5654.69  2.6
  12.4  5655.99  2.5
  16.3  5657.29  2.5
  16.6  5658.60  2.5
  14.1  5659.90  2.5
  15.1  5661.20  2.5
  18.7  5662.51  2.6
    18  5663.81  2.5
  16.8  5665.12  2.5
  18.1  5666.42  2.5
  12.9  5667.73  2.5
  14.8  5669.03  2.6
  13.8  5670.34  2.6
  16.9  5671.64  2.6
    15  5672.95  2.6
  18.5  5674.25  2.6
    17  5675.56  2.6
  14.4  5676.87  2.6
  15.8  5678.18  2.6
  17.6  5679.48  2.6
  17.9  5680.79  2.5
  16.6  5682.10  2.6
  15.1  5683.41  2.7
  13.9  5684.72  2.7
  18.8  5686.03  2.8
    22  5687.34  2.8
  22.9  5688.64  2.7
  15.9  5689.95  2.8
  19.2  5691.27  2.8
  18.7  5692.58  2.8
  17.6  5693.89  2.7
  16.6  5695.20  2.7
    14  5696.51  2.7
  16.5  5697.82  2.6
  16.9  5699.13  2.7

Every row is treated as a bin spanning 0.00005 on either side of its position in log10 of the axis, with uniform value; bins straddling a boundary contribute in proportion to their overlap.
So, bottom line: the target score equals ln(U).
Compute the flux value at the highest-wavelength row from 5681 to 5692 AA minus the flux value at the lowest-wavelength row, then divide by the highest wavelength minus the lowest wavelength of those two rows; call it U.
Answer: -1.26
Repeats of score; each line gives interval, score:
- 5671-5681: -2.21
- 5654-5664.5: -2.03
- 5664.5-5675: -1.68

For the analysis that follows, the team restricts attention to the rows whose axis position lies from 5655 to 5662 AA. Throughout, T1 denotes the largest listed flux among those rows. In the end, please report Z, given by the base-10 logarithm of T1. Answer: 1.22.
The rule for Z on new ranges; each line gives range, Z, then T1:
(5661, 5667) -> 1.27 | 18.7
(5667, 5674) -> 1.23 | 16.9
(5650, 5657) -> 1.27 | 18.7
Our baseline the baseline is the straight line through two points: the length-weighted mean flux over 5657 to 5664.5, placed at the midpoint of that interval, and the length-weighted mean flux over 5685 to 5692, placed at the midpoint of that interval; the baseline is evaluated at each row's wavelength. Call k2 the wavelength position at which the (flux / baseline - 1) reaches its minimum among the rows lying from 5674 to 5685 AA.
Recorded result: 5684.72 AA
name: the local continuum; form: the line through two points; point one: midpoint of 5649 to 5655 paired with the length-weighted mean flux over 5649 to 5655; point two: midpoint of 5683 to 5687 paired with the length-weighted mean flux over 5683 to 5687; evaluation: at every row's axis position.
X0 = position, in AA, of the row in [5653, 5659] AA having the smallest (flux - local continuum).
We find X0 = 5655.99 AA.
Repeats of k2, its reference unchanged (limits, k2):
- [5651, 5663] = 5655.99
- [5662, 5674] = 5667.73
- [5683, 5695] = 5684.72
